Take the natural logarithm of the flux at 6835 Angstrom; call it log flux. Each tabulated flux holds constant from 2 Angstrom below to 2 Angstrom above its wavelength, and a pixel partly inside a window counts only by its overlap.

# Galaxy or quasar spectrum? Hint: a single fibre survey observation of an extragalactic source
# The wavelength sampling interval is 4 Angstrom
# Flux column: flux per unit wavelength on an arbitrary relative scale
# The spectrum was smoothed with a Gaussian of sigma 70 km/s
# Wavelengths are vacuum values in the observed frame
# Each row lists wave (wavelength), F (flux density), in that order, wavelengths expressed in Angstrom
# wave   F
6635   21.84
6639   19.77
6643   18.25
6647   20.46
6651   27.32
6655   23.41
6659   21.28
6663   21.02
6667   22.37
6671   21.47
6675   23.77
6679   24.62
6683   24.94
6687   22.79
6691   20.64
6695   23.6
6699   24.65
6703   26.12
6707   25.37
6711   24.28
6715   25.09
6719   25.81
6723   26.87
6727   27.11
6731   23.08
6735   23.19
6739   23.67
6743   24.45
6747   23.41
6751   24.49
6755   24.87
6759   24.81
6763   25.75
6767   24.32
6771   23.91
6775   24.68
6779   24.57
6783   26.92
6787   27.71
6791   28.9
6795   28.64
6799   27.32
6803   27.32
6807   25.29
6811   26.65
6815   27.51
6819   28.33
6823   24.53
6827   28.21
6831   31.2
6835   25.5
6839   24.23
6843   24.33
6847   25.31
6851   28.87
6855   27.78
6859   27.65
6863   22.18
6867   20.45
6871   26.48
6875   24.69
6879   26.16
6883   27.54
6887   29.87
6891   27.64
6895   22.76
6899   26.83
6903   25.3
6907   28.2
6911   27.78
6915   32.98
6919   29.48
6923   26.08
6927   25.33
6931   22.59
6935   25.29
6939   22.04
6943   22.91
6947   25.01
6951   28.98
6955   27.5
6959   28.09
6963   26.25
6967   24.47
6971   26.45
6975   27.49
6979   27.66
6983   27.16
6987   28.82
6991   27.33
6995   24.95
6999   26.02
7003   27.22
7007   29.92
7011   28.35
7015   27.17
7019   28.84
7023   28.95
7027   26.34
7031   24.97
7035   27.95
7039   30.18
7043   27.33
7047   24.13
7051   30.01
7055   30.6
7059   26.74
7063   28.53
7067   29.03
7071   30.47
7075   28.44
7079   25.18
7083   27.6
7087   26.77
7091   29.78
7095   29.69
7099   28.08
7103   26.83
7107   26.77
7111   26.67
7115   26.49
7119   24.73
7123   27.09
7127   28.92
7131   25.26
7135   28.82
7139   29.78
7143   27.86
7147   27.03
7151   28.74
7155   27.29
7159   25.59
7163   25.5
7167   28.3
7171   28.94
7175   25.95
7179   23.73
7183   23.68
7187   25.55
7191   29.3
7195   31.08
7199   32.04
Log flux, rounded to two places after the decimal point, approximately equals 3.24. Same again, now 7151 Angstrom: 3.36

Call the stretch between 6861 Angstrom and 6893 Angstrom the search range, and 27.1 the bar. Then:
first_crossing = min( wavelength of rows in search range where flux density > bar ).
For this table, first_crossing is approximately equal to 6883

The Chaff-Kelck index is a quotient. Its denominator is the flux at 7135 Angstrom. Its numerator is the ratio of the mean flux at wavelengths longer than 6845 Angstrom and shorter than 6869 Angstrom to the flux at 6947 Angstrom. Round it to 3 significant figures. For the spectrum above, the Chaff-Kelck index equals 0.0352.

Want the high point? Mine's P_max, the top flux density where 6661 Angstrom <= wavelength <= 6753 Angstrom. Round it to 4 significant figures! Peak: 27.11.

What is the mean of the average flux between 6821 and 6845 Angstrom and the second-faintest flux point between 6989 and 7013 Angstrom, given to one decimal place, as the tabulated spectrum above 26.2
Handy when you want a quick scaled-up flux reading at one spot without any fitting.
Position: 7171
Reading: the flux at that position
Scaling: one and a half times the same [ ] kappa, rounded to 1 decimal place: 43.4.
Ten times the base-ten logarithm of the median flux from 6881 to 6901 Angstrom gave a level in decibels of 14.4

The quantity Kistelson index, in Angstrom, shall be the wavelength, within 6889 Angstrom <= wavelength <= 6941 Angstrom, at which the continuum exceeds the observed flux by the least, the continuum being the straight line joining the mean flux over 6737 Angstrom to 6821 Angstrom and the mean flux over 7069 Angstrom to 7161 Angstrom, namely 6915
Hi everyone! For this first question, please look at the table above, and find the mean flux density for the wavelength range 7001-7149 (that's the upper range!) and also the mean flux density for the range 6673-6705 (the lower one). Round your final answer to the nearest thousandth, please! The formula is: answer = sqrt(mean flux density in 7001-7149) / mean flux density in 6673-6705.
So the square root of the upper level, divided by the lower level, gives 0.221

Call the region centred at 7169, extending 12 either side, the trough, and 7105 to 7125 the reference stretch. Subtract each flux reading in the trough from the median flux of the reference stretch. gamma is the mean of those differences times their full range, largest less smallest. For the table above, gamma 1.7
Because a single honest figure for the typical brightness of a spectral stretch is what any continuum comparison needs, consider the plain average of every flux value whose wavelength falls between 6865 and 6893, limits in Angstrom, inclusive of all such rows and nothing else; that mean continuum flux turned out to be 26.1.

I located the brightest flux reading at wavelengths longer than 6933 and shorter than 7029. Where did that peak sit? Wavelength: 7007 Angstrom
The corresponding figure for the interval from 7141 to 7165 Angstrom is 7151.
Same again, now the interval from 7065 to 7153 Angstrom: 7071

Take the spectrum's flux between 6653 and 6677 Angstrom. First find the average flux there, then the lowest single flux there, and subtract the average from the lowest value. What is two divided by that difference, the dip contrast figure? -1.7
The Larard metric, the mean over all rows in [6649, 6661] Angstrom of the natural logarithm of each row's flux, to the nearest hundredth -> 3.17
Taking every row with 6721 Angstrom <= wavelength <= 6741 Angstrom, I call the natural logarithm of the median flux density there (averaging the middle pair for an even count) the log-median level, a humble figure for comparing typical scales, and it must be 3.16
